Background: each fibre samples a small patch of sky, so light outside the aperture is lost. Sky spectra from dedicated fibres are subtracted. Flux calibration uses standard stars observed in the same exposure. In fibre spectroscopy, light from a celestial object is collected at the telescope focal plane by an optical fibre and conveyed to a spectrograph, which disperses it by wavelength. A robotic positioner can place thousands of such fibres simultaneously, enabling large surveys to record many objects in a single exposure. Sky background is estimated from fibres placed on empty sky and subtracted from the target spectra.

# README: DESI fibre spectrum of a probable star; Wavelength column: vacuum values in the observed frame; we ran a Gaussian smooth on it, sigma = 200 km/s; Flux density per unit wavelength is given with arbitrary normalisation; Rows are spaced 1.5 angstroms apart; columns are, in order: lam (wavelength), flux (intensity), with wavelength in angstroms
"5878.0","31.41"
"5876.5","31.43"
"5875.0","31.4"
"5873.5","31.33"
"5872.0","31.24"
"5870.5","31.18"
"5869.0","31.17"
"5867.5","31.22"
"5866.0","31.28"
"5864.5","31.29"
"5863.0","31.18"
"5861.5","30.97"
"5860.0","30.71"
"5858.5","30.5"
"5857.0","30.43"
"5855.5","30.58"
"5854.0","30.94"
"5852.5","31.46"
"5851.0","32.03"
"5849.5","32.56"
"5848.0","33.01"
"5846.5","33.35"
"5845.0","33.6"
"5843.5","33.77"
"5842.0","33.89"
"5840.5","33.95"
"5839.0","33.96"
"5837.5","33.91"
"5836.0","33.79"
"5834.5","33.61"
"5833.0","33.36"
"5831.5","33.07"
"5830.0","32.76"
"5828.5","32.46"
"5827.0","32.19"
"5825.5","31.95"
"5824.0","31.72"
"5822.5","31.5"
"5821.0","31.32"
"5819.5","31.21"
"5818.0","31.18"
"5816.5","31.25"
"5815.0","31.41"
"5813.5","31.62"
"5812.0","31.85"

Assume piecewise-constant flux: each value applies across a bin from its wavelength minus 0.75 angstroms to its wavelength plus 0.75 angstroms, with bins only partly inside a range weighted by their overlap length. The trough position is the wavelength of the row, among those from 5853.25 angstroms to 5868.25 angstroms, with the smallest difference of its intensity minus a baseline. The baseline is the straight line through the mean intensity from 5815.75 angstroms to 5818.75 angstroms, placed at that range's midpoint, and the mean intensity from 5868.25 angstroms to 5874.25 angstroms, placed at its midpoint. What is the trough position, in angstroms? 5857.0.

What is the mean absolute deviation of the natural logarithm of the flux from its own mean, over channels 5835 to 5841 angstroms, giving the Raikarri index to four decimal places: 0.0017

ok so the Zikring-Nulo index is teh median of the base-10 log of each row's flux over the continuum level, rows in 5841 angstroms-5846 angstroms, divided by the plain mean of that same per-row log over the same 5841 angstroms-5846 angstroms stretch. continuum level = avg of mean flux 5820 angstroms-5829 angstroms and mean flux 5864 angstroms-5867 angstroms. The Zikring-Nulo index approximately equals 1.01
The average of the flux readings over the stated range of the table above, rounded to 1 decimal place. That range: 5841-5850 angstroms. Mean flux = 33.4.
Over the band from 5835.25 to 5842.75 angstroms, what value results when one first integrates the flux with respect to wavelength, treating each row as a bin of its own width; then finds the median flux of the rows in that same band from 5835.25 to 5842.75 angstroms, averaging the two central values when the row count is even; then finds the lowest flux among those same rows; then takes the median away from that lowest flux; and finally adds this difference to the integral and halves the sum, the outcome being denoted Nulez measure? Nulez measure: 127.1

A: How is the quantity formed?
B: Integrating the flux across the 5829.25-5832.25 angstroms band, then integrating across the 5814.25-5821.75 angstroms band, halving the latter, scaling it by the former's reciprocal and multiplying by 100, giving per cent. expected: 119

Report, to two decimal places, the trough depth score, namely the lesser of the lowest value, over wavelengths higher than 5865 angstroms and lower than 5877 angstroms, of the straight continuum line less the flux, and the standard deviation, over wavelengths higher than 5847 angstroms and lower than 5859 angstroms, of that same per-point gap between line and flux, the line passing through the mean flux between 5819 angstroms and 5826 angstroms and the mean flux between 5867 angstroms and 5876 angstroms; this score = -0.20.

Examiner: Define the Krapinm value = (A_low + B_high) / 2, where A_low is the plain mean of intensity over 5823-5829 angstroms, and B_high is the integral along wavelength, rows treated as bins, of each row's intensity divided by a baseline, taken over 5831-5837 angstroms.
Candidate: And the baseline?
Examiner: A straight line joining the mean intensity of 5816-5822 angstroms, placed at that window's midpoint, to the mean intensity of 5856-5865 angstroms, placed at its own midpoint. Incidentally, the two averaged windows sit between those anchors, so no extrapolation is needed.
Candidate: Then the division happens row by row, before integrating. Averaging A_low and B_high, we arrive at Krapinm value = 19.3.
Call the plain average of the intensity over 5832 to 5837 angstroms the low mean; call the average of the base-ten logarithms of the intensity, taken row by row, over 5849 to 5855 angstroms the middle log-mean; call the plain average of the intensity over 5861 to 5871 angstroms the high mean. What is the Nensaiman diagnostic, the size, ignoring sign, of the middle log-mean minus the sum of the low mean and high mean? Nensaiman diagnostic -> 63.3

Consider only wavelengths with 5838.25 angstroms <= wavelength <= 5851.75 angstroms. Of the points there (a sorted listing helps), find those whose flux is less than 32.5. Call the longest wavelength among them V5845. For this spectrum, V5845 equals 5851.0 angstroms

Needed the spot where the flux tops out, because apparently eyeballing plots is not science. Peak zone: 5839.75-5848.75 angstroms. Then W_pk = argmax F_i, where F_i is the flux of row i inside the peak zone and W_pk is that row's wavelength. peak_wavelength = 5840.5 angstroms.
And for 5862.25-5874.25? 5873.5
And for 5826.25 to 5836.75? 5836.0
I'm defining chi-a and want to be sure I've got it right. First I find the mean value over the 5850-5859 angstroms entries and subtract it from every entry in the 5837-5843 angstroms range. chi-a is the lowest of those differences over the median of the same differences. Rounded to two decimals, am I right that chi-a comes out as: 0.99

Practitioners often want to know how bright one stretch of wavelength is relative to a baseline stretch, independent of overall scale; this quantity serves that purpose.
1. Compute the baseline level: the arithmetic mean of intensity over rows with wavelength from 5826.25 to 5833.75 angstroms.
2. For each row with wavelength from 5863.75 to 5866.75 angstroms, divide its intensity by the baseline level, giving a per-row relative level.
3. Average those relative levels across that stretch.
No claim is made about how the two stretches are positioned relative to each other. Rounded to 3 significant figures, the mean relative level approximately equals 0.955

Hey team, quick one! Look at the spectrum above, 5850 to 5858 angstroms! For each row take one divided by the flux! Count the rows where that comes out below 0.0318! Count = 2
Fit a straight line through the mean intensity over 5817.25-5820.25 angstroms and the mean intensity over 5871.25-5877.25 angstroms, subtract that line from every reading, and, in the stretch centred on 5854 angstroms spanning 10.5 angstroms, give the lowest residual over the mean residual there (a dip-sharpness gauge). 11.0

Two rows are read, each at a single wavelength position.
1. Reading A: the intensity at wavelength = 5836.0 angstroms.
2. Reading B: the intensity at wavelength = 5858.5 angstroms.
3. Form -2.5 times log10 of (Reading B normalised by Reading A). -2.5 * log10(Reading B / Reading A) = 0.11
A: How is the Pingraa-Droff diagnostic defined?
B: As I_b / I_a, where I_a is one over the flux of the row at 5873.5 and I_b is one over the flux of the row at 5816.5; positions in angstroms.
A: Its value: 1.00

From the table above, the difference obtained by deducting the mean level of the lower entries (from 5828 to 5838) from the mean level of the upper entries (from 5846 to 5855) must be -1.1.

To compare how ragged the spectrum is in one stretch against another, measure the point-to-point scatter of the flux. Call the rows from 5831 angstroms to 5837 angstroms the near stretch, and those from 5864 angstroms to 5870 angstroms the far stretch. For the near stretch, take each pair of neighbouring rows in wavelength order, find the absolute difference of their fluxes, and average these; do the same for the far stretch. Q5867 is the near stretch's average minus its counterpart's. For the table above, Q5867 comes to 0.20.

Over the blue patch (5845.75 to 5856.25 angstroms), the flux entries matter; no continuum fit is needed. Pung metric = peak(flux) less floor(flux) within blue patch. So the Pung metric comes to 2.8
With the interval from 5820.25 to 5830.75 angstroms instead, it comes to 1.4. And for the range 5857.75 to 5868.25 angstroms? 0.8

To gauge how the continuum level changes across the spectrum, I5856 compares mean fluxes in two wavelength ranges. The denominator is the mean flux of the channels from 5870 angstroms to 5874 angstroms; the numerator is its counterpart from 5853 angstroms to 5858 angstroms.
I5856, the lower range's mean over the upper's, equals 0.98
